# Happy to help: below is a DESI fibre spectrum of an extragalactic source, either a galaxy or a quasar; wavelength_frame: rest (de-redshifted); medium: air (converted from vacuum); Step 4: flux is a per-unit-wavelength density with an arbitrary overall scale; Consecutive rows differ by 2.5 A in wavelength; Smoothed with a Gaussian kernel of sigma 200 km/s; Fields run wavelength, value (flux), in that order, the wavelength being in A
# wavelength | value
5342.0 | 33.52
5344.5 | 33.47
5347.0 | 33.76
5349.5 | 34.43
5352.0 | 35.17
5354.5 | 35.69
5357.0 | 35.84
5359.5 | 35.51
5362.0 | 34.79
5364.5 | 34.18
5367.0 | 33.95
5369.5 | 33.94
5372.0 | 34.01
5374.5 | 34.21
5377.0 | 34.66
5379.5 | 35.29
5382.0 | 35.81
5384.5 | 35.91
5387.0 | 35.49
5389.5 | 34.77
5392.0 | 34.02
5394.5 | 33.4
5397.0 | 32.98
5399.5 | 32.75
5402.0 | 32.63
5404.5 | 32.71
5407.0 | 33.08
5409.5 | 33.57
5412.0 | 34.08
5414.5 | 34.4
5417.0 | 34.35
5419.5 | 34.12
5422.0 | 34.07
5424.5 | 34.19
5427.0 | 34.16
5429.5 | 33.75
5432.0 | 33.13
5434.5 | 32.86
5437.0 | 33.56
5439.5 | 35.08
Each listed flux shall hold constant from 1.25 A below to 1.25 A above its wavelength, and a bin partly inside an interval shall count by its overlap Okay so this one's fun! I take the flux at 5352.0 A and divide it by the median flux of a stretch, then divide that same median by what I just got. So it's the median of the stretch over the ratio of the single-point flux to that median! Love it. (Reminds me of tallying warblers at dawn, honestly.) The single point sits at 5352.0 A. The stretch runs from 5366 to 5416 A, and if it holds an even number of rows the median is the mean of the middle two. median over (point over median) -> 32.9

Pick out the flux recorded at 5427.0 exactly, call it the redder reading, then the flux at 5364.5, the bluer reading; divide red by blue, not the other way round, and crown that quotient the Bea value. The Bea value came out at 1.00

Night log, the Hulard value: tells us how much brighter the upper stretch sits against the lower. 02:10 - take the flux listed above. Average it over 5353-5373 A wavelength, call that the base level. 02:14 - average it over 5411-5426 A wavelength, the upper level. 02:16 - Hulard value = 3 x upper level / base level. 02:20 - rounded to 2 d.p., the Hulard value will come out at 2.95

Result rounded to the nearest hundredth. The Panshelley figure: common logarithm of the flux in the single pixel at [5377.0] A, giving 1.54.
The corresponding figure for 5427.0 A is 1.53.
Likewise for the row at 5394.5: 1.52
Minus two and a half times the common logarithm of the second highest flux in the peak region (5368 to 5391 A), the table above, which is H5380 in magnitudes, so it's -3.89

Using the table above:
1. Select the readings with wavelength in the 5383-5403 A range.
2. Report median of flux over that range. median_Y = 33.7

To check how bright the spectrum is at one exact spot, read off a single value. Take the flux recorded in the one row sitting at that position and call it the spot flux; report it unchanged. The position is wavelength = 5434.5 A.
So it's 32.86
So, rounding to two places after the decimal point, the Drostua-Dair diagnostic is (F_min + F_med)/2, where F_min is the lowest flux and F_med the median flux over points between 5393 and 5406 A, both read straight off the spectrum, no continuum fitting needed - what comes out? 32.69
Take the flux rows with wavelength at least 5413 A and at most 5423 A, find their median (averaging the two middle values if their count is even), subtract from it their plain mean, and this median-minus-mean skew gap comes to 0.00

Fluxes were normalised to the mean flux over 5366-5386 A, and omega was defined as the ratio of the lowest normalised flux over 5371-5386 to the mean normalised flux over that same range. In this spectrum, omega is 0.972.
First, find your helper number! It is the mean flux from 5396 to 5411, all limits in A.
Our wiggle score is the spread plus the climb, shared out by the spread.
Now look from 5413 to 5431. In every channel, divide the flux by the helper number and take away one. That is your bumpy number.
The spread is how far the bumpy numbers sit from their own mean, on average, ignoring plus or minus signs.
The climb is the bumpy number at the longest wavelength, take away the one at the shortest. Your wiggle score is -3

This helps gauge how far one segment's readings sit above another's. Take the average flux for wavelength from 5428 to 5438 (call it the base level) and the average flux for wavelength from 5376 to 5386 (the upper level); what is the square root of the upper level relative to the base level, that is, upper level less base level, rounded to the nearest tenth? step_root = 1.4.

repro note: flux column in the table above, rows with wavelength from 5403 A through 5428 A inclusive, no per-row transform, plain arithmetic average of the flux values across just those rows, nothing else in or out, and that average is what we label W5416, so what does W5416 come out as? 33.9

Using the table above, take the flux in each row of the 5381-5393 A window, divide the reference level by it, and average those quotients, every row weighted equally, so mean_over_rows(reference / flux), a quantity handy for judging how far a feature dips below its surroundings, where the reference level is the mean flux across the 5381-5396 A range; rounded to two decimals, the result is 0.99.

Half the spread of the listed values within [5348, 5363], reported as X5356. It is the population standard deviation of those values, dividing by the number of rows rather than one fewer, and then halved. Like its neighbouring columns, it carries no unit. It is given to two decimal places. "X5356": 0.25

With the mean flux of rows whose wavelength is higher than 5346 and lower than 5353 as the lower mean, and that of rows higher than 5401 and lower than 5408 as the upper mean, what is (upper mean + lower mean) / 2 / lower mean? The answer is 0.98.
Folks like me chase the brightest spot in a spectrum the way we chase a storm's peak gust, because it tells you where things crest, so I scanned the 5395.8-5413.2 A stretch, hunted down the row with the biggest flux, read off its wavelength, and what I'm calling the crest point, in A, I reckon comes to 5412.0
